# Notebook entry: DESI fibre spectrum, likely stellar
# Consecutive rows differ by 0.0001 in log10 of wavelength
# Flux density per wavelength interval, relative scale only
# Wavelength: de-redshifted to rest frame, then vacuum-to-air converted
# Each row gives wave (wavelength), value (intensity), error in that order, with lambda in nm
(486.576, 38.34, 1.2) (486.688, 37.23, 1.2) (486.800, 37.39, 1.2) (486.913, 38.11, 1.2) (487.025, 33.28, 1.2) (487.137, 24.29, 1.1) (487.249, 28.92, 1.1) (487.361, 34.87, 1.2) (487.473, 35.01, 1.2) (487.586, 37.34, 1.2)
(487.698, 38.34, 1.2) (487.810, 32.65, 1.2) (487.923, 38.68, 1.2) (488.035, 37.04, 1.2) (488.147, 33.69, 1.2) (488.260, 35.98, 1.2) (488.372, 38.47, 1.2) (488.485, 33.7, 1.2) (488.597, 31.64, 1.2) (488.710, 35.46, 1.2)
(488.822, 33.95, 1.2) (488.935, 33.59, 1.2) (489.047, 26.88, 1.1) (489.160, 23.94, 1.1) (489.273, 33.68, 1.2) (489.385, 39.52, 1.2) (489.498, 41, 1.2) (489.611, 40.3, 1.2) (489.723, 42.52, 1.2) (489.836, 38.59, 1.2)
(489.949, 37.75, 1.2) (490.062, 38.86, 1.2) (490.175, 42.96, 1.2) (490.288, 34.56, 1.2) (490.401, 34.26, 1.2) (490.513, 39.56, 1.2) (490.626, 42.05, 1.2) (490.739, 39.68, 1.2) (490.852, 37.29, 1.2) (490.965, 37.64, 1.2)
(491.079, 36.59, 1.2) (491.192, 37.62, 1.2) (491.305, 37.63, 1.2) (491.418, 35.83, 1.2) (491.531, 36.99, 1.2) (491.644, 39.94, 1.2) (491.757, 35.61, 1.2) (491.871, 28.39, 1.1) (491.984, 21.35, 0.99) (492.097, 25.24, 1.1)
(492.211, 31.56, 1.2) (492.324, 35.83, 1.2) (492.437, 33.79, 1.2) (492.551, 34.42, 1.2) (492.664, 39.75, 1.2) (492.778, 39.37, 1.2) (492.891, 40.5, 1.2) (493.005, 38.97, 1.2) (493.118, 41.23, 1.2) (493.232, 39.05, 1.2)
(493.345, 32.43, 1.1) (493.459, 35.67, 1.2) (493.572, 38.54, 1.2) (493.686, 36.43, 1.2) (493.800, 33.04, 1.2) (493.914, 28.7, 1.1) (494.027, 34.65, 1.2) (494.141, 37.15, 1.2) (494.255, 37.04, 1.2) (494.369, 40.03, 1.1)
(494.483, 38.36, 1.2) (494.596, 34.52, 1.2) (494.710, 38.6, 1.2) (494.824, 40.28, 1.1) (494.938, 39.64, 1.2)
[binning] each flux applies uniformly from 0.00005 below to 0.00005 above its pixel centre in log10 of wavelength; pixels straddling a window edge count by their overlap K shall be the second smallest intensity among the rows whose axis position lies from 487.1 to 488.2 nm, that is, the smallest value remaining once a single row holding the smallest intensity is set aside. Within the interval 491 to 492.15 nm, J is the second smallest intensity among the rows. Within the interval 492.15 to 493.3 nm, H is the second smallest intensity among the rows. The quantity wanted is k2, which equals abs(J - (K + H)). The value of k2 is 37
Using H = 33.79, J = 25.24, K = 28.92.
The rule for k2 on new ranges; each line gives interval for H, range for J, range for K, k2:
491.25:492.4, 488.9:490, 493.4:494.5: 31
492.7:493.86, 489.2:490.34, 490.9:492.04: 27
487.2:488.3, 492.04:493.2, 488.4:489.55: 28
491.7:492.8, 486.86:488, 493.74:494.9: 29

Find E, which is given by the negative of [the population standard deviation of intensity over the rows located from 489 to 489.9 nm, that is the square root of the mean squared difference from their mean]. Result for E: -6.51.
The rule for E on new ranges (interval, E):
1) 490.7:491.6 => -1.04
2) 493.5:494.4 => -3.32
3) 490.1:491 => -2.97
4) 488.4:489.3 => -3.78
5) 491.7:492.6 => -4.96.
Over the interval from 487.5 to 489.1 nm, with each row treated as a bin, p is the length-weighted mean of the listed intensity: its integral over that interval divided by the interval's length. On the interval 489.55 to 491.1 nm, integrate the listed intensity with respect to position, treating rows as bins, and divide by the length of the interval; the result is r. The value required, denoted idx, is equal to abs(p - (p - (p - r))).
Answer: 4.0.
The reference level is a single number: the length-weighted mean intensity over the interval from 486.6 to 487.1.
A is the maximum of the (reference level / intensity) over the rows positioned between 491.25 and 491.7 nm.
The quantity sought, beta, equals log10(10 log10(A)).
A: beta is -1.46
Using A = 1.01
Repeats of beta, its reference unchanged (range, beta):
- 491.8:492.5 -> 0.36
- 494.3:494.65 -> -0.71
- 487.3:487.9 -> -0.36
